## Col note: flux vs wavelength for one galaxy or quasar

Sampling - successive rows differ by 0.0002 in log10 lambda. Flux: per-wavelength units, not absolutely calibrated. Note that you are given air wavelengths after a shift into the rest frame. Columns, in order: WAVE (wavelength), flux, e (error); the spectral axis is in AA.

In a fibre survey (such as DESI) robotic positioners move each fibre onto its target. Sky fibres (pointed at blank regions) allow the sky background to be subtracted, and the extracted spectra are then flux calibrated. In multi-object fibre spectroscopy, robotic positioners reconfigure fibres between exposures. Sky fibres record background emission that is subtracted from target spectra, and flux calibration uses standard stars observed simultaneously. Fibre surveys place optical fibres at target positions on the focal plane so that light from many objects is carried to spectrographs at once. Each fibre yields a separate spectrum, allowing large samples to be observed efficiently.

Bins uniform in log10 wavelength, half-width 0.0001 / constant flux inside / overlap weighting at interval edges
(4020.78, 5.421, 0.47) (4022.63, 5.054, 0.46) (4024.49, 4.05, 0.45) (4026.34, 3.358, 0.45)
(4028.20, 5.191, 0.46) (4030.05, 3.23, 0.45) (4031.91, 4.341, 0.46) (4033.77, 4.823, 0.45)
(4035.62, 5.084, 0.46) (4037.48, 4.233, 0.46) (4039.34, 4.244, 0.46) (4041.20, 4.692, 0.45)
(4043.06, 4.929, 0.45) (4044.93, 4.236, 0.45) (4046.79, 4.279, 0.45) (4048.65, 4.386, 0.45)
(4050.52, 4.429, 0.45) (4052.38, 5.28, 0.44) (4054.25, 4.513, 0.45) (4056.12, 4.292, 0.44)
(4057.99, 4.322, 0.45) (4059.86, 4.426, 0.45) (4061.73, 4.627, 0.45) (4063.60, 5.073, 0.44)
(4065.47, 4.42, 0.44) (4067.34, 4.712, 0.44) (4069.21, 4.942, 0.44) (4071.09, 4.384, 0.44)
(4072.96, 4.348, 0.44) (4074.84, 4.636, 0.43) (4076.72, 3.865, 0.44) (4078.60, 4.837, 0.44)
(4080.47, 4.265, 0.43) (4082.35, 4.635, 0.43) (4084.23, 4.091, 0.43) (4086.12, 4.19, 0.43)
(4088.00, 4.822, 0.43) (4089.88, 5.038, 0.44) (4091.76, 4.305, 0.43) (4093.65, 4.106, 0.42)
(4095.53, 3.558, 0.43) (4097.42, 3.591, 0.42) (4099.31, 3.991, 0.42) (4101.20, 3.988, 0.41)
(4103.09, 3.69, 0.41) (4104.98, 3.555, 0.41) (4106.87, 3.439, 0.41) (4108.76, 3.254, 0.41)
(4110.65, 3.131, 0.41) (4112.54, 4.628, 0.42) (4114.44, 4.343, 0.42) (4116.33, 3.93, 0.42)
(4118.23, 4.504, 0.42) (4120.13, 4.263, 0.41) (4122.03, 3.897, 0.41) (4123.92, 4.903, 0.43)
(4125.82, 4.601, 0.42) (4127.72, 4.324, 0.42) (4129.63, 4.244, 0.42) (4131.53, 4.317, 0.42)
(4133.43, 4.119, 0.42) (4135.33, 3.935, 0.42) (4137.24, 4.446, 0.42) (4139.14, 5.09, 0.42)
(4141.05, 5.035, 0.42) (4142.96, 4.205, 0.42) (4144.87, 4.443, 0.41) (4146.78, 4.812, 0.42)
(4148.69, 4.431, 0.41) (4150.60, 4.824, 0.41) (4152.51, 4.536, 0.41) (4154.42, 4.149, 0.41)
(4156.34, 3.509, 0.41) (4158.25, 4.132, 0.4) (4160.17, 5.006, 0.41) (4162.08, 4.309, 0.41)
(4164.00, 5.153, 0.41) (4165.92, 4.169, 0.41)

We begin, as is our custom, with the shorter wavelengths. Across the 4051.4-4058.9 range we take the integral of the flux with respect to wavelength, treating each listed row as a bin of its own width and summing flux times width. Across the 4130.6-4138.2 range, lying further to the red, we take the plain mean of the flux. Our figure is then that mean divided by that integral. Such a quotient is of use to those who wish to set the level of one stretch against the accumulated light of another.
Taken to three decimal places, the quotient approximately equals 0.122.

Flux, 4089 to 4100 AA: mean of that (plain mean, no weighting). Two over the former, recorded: 0.488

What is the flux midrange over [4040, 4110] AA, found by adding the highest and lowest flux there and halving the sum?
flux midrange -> 4.27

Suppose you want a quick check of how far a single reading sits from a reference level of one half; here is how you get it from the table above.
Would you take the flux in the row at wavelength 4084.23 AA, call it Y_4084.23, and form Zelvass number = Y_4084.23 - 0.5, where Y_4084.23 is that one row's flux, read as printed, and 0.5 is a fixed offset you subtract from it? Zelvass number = 3.59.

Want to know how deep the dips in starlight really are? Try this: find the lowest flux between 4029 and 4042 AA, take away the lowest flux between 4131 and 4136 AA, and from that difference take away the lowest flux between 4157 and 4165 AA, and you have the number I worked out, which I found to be -4.84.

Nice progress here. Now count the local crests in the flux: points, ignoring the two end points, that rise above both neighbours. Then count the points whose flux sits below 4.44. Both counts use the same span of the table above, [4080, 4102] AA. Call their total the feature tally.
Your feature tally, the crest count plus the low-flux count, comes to 12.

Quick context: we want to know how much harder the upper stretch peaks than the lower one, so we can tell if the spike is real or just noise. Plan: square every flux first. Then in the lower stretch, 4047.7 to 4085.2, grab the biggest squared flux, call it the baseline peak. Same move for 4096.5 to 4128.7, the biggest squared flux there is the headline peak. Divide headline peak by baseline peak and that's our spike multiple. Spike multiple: 0.862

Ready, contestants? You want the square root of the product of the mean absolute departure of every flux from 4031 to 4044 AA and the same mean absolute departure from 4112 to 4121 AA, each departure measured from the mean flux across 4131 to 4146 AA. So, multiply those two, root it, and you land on 0.26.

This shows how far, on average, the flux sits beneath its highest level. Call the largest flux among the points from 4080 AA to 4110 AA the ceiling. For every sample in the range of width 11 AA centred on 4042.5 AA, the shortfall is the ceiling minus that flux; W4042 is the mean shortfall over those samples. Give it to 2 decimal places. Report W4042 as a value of 0.60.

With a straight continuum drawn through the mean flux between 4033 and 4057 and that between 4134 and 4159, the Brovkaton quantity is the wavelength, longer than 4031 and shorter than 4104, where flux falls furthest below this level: 4095.53 AA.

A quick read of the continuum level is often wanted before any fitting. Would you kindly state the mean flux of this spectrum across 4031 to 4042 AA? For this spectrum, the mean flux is 4.57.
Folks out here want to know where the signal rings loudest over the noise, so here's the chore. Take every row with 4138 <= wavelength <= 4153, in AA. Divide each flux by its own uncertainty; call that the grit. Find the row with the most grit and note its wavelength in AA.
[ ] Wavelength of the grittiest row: 4139.14 AA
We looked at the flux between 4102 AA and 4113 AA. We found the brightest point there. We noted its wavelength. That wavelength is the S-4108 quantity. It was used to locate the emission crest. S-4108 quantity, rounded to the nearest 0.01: 4112.54 AA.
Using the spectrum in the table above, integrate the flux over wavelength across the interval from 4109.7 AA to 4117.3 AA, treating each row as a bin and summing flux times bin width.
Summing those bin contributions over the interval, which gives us 30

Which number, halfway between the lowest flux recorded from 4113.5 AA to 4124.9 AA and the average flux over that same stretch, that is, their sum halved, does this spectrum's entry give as 4.10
